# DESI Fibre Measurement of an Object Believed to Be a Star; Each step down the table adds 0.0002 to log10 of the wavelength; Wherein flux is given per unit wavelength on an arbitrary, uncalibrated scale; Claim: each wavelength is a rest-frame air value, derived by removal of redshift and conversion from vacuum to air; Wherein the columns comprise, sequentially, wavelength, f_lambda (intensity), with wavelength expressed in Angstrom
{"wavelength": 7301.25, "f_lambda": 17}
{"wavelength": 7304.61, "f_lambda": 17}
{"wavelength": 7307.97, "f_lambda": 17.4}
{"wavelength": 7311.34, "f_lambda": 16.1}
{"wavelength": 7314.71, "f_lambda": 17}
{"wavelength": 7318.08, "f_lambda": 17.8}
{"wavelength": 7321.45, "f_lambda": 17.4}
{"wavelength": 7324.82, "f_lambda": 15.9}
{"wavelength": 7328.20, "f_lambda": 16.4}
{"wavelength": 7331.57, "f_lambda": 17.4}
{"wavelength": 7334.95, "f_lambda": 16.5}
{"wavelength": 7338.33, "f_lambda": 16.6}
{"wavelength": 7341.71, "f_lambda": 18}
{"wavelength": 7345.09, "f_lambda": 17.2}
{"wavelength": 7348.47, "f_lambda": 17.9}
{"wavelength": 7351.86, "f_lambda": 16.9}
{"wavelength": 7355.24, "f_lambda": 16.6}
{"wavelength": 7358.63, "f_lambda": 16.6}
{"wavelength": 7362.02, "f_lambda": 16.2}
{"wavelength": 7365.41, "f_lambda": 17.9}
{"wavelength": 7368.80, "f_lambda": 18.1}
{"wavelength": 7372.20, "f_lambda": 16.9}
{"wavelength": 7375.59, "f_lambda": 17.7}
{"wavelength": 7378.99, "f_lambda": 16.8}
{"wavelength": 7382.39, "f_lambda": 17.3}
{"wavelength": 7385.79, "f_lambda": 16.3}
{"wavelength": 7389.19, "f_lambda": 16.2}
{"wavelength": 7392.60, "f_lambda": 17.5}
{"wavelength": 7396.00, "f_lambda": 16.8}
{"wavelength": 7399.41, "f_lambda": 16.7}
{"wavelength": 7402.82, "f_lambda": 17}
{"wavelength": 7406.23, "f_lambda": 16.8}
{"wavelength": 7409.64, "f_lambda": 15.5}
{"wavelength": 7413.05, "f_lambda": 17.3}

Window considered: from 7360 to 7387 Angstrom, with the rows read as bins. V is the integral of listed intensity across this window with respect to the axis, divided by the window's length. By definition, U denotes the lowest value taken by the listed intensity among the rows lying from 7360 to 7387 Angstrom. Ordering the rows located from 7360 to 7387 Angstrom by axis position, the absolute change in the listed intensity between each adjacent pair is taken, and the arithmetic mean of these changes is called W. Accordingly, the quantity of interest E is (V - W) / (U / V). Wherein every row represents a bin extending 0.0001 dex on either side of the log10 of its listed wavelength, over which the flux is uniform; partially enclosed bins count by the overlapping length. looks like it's 17.2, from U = 16.2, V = 17.2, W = 0.90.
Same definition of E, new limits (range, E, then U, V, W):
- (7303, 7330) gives 17.0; 15.9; 16.9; 0.83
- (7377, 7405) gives 16.9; 16.2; 16.8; 0.57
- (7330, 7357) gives 17.0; 16.5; 17.1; 0.74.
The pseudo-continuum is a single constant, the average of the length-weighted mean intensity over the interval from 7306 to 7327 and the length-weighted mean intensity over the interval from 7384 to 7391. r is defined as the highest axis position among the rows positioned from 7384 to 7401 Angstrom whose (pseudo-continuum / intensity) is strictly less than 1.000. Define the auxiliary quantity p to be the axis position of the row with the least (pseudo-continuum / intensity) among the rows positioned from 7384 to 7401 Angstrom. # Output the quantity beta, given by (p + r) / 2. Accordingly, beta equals 7396.0 Angstrom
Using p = 7392.60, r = 7399.41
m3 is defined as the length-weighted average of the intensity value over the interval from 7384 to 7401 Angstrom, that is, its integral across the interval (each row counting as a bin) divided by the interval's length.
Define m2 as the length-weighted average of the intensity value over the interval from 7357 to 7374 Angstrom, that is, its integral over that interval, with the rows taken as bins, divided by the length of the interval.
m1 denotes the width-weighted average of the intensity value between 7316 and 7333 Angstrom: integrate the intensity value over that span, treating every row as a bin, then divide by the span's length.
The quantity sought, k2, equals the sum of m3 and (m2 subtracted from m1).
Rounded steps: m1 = 17.0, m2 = 17.1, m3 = 16.7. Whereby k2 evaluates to 16.5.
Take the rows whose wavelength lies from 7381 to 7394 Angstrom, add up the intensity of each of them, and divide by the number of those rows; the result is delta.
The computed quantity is 16.8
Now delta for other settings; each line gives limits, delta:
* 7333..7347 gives 17.1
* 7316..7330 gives 16.9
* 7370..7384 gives 17.2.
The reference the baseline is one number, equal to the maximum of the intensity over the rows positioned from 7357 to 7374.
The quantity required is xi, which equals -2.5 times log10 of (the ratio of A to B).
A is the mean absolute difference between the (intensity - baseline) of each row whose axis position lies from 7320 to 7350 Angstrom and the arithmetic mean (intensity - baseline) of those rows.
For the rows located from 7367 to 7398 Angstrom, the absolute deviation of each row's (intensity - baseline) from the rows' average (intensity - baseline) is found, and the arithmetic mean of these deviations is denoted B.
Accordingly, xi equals -0.17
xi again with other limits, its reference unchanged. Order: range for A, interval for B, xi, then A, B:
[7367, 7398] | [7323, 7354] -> 0.11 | 0.52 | 0.575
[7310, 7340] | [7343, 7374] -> 0.03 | 0.54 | 0.560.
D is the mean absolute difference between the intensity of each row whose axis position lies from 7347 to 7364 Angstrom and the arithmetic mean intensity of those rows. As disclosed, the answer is 0.448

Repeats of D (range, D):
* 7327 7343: 0.576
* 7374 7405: 0.402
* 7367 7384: 0.432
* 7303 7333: 0.533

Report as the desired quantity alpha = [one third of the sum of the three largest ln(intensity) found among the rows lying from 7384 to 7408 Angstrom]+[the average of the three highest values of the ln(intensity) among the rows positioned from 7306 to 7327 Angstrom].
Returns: 5.703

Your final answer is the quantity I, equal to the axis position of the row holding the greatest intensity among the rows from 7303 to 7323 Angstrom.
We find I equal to 7318.08 Angstrom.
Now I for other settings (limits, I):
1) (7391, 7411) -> 7392.60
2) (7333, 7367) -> 7341.71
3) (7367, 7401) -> 7368.80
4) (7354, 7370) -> 7368.80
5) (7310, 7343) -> 7341.71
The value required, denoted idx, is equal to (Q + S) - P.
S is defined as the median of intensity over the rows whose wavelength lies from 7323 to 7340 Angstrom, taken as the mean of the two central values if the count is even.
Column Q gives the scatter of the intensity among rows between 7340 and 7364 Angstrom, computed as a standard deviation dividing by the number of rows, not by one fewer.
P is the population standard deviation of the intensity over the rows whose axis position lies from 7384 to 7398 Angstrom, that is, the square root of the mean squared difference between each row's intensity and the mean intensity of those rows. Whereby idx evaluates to 16.6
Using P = 0.51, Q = 0.63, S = 16.5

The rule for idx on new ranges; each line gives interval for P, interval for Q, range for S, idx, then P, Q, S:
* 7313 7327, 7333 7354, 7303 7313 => 16.9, 0.71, 0.59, 17.0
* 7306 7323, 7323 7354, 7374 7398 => 16.9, 0.58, 0.67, 16.8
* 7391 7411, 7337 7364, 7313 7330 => 17.0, 0.60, 0.61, 17.0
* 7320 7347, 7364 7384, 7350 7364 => 16.4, 0.64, 0.49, 16.6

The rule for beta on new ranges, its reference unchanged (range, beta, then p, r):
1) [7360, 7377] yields 7372.2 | 7368.80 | 7375.59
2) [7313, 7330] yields 7319.8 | 7318.08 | 7321.45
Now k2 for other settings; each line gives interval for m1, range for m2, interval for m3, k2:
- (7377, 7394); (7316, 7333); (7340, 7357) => 17.2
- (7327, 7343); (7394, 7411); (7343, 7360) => 17.4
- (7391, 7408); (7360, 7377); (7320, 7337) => 16.3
